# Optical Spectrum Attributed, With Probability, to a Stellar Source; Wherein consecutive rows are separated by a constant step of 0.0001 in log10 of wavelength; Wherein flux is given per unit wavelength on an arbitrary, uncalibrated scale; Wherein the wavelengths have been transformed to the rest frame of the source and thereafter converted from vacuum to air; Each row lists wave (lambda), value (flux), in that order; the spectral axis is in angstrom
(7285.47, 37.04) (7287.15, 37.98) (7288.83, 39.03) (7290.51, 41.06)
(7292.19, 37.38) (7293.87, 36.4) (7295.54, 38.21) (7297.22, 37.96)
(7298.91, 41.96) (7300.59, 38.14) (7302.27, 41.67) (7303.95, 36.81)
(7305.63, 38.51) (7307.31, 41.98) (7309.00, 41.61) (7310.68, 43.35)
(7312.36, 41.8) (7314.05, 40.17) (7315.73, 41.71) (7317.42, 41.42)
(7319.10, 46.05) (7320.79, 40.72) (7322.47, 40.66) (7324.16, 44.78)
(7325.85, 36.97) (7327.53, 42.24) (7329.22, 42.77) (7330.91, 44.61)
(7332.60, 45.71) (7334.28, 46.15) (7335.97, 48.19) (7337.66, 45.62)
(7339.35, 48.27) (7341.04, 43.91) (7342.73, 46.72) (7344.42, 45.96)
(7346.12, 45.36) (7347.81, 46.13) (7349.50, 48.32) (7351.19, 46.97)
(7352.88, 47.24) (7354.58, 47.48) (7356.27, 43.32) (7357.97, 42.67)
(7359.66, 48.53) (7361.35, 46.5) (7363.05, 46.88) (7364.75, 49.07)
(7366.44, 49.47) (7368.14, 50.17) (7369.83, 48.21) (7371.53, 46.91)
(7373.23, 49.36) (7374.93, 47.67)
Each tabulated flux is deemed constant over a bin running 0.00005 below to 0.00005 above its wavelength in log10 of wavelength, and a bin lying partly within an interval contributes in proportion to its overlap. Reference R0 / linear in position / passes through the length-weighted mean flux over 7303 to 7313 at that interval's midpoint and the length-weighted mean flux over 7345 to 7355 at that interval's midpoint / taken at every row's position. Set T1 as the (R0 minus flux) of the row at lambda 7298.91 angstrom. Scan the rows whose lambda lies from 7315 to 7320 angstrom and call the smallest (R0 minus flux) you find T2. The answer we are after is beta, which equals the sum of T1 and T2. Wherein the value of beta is -6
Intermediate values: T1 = -2.6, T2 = -3.7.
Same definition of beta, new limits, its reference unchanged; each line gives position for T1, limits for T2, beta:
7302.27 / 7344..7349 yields -2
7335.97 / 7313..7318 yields -3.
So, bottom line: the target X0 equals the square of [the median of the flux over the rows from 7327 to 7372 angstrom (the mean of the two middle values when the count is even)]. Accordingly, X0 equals 2183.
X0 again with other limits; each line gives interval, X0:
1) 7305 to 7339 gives 1773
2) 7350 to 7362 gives 2206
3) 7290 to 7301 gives 1455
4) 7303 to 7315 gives 1731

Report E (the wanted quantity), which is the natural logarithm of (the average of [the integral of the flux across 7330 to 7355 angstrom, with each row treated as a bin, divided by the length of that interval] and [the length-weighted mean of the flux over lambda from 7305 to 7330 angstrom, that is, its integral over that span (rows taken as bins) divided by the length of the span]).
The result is 3.79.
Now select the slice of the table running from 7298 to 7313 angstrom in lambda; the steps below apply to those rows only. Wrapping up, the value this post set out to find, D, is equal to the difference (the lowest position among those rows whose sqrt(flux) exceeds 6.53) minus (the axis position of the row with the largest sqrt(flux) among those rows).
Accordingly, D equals 0.0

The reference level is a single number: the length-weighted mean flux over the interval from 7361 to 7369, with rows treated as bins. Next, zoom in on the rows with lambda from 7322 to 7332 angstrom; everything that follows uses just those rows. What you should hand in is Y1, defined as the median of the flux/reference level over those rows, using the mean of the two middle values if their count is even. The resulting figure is 0.88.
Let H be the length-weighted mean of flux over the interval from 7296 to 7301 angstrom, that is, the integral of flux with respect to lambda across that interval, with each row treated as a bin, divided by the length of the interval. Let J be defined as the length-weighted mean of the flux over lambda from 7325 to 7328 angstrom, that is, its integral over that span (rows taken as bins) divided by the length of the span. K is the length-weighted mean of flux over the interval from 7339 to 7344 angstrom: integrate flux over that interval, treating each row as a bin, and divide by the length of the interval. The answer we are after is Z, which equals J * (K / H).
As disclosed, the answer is 46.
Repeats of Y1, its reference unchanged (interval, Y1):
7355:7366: 0.96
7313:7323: 0.85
